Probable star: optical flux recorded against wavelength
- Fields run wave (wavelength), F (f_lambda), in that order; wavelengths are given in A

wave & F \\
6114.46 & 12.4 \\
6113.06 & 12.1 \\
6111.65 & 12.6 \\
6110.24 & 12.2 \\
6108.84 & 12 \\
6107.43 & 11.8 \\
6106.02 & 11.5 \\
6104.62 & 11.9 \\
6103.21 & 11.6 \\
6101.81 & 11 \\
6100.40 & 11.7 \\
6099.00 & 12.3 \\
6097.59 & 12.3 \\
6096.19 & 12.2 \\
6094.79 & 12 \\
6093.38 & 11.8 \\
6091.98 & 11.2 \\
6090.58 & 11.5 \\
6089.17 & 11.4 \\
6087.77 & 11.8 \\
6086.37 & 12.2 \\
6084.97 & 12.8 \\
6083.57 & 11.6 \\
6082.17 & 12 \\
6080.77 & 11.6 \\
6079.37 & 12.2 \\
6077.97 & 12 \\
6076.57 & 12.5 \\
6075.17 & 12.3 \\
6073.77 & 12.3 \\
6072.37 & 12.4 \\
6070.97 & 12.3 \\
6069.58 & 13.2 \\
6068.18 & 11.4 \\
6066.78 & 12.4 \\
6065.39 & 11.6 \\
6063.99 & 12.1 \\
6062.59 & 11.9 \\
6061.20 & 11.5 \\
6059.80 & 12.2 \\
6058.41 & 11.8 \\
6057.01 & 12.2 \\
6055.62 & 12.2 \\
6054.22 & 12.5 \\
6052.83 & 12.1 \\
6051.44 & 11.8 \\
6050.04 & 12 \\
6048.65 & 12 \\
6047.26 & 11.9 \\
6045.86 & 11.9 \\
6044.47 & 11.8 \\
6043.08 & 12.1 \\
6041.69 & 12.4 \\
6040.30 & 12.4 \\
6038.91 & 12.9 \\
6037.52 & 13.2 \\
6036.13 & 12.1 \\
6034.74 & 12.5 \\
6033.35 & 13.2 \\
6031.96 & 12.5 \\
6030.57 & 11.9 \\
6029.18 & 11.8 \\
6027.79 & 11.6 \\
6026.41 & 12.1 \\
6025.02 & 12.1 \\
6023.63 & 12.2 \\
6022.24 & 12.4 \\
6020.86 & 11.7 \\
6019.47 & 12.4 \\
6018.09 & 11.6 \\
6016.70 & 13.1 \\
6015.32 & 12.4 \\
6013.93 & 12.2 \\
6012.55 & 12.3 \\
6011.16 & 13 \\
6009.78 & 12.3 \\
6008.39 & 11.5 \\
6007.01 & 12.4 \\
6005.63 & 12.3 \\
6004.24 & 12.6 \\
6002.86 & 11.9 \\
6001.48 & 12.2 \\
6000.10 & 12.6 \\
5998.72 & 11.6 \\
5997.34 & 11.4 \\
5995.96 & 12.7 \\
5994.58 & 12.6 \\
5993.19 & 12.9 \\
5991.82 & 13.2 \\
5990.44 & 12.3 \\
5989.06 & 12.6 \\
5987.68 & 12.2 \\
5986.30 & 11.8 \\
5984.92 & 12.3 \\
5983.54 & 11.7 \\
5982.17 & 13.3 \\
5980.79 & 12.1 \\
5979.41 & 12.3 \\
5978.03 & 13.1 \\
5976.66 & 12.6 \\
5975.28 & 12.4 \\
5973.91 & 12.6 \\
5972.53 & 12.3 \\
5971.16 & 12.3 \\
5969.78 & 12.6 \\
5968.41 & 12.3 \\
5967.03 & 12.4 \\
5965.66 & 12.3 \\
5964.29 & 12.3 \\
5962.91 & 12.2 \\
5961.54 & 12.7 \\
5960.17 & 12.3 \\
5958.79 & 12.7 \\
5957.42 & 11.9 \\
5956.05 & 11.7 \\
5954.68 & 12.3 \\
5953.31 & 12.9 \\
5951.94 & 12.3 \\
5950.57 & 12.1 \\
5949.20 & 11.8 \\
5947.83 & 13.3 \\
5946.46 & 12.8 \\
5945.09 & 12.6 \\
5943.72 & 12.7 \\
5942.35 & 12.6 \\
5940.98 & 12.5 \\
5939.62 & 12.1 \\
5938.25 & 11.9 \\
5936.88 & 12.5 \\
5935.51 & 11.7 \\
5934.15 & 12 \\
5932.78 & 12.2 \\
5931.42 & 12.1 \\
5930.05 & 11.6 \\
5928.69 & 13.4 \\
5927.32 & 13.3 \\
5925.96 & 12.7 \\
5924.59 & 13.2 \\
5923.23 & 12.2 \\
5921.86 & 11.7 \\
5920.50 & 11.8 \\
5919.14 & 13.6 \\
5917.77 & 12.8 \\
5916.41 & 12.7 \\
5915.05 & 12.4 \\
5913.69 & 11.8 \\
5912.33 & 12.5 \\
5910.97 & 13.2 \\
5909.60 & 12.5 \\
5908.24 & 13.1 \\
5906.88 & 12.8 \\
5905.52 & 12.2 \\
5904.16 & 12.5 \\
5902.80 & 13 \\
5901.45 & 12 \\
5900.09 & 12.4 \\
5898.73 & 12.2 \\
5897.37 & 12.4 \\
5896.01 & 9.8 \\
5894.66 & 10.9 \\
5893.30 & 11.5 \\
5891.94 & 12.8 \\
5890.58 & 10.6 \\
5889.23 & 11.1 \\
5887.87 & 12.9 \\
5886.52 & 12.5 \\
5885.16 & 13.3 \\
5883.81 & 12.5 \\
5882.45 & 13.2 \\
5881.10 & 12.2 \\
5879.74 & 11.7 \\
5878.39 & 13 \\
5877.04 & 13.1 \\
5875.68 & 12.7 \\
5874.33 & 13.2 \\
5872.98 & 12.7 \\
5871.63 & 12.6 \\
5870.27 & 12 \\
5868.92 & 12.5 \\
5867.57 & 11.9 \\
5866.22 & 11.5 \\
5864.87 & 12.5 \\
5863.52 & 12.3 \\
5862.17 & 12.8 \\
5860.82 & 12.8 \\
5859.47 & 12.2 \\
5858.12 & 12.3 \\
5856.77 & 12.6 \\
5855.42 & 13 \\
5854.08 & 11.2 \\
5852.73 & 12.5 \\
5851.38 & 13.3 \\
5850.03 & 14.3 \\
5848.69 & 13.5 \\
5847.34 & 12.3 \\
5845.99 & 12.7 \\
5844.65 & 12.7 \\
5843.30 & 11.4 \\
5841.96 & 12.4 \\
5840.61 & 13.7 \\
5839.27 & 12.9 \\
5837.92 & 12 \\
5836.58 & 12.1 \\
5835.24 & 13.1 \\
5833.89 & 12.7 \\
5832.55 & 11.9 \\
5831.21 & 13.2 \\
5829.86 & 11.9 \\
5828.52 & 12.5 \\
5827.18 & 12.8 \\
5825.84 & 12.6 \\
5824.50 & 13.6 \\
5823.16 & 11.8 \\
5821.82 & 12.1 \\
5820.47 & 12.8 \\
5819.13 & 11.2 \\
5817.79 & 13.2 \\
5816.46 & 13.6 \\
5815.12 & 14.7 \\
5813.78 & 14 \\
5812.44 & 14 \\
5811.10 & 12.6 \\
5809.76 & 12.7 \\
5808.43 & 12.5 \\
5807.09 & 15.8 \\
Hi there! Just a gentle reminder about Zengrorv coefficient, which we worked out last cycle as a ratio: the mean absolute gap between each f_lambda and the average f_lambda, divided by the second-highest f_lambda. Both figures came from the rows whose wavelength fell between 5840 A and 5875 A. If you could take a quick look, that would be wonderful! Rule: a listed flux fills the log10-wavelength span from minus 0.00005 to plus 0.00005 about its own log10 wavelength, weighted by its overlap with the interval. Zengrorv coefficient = 0.036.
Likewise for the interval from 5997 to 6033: 0.027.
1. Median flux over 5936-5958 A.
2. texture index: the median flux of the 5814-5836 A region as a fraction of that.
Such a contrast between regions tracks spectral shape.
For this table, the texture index 1.03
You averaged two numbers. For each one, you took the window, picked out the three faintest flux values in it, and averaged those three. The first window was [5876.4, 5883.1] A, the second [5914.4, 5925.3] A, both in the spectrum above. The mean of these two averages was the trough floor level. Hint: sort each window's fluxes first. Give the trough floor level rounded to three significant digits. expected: 12.1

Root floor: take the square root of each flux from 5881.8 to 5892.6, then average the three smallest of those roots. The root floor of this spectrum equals 3.37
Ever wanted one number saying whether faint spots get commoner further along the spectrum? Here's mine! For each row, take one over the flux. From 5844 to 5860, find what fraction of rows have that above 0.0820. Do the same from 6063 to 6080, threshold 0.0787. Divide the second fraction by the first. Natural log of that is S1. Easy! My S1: 2.4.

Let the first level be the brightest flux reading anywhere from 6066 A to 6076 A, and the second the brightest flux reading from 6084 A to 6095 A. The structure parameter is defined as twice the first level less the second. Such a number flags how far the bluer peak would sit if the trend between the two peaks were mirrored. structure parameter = 13.6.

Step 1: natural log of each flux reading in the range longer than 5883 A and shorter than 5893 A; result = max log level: 2.59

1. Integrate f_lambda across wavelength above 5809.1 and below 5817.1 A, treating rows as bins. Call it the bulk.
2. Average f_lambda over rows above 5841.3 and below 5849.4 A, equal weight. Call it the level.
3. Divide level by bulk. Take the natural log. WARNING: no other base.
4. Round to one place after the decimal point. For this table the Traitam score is -2.2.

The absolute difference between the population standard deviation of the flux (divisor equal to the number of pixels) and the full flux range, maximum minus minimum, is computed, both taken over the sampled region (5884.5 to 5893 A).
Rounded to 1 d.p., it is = 1.7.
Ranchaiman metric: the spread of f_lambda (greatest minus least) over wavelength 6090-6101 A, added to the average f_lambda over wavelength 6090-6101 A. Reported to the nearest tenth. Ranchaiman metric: 13.0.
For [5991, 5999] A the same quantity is 14.2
